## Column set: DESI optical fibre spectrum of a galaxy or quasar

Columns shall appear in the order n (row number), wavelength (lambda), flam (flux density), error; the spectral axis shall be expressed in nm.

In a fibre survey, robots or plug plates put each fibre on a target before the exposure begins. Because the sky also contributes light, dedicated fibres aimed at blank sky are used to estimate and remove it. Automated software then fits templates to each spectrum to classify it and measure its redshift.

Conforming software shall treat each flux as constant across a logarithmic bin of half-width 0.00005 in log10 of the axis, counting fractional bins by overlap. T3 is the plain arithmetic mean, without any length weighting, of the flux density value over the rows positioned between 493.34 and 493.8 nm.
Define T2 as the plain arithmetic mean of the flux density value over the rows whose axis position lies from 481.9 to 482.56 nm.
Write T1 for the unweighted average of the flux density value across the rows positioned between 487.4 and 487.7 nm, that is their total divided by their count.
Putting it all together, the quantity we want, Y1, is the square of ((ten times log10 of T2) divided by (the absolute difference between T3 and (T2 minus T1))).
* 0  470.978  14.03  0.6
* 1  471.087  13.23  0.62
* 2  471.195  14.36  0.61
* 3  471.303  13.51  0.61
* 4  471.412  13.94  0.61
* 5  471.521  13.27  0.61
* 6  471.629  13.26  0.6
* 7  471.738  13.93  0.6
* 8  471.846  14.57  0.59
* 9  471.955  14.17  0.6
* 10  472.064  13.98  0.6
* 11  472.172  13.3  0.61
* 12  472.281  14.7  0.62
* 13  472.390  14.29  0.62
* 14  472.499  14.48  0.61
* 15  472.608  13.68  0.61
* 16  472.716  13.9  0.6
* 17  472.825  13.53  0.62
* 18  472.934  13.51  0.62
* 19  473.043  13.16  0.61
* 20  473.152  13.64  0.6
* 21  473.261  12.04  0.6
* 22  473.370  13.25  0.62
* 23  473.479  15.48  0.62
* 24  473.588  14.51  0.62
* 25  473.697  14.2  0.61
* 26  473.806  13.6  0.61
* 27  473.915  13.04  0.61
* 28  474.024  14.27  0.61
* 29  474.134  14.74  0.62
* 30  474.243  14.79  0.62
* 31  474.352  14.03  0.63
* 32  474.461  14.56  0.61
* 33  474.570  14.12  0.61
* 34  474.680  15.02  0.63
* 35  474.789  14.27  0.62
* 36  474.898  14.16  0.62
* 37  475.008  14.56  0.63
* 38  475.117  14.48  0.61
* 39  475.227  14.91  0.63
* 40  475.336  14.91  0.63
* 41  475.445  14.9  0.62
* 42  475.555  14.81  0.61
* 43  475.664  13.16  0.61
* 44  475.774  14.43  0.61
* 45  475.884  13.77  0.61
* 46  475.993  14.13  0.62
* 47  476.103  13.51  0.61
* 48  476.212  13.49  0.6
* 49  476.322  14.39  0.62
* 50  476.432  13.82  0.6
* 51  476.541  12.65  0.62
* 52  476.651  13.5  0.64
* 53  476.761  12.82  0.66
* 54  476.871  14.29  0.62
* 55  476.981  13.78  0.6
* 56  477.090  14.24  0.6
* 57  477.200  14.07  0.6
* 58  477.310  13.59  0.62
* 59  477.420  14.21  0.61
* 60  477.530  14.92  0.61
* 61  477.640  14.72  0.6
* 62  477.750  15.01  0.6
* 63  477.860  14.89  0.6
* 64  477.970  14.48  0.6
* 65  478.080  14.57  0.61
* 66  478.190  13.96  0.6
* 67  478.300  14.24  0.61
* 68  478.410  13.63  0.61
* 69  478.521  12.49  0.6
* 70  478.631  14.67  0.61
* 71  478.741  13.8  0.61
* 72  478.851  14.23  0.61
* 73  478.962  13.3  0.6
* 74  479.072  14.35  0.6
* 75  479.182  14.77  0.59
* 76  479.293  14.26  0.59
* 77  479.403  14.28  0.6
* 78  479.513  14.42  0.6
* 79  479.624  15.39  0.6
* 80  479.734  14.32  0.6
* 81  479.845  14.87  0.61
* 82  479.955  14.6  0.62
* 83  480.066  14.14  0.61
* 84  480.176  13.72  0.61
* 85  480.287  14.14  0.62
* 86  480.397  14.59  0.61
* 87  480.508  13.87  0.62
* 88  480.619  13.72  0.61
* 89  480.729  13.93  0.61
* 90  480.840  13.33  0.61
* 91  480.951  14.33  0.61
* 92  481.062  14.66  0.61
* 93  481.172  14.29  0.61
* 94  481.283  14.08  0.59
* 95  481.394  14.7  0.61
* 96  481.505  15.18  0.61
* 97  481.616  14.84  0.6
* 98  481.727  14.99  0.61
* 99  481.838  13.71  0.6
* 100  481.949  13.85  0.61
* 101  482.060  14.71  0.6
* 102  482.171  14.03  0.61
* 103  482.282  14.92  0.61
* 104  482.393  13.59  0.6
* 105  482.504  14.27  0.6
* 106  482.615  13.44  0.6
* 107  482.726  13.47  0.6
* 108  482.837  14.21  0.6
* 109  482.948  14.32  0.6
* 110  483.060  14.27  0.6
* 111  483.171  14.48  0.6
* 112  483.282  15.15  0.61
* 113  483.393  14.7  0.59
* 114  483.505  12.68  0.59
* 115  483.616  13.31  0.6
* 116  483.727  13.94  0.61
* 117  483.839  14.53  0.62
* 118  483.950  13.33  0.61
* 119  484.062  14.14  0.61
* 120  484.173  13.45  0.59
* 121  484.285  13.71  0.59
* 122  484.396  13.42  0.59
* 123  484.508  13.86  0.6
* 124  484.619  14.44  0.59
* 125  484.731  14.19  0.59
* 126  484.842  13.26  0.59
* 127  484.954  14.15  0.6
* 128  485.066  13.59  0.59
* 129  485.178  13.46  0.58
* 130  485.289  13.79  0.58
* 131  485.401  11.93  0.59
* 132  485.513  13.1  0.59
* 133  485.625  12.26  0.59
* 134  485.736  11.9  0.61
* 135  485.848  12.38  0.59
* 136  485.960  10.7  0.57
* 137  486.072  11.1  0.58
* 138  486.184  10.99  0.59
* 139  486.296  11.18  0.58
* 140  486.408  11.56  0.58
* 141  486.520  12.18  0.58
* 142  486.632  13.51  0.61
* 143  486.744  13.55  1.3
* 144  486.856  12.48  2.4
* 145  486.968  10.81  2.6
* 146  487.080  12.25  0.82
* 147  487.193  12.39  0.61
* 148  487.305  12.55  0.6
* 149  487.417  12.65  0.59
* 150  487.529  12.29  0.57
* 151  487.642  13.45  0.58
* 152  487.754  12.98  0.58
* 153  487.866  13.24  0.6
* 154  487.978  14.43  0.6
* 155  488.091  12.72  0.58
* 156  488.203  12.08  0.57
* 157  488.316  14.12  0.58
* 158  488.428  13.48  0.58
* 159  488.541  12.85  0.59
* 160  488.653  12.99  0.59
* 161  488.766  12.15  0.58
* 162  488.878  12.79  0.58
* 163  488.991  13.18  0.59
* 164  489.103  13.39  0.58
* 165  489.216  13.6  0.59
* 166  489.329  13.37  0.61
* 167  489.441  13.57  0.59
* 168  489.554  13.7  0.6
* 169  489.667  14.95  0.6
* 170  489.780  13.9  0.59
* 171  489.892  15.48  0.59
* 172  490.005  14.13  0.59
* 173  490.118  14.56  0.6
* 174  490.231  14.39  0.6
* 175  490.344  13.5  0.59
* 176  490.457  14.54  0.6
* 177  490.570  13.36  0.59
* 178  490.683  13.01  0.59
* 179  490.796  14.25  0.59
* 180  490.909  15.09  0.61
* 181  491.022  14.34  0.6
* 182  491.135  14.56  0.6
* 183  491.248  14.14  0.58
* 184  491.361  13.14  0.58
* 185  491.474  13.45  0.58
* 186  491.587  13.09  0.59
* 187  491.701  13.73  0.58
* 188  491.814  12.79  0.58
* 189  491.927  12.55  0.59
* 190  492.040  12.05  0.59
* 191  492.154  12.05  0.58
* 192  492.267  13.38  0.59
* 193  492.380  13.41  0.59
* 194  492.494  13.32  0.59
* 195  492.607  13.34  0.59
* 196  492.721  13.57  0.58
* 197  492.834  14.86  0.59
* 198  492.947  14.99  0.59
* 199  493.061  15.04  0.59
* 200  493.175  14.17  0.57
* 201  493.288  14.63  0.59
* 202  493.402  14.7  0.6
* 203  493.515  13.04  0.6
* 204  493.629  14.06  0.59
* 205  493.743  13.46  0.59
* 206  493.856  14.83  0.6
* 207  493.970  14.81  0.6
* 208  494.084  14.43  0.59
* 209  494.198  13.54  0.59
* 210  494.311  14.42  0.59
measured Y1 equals 0.87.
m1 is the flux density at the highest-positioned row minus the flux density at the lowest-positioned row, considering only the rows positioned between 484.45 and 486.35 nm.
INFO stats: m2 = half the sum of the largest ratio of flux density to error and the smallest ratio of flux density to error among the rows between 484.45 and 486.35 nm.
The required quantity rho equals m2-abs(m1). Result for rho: 18.9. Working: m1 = -2.7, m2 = 21.6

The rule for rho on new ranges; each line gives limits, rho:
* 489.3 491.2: 22.9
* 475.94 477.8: 21.3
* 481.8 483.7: 22.8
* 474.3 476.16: 22.4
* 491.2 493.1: 22.1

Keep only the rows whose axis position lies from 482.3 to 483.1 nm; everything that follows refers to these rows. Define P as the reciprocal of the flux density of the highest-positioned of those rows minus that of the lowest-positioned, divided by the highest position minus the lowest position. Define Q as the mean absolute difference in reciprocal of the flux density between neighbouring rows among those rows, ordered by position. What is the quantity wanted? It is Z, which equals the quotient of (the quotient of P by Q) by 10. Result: -0.25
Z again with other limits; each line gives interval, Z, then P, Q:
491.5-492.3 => -0.07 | -0.0024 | 0.0037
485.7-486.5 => 0.09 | 0.0037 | 0.0041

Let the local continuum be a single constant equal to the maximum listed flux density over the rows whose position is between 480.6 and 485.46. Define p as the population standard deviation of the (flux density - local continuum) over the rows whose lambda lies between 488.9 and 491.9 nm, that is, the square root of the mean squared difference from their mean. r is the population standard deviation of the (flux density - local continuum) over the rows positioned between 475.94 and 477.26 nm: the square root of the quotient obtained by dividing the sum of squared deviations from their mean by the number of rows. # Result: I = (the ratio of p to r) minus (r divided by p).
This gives 0.5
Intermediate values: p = 0.69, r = 0.5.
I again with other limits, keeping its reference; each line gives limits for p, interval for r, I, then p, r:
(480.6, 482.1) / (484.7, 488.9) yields -1.2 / 0.54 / 1.0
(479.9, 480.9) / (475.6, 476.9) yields -0.8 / 0.39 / 0.6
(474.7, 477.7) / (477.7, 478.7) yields -0.3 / 0.62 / 0.7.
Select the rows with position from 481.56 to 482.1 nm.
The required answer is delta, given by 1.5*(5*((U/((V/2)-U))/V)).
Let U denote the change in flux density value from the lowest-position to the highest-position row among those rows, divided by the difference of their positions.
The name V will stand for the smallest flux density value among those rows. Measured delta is -0.02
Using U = 0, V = 13.71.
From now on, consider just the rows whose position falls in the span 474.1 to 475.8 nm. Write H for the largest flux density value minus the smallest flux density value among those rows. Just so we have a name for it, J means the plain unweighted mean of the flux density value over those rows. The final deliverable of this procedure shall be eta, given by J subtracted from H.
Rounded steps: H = 1.9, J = 14.5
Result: -12.6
